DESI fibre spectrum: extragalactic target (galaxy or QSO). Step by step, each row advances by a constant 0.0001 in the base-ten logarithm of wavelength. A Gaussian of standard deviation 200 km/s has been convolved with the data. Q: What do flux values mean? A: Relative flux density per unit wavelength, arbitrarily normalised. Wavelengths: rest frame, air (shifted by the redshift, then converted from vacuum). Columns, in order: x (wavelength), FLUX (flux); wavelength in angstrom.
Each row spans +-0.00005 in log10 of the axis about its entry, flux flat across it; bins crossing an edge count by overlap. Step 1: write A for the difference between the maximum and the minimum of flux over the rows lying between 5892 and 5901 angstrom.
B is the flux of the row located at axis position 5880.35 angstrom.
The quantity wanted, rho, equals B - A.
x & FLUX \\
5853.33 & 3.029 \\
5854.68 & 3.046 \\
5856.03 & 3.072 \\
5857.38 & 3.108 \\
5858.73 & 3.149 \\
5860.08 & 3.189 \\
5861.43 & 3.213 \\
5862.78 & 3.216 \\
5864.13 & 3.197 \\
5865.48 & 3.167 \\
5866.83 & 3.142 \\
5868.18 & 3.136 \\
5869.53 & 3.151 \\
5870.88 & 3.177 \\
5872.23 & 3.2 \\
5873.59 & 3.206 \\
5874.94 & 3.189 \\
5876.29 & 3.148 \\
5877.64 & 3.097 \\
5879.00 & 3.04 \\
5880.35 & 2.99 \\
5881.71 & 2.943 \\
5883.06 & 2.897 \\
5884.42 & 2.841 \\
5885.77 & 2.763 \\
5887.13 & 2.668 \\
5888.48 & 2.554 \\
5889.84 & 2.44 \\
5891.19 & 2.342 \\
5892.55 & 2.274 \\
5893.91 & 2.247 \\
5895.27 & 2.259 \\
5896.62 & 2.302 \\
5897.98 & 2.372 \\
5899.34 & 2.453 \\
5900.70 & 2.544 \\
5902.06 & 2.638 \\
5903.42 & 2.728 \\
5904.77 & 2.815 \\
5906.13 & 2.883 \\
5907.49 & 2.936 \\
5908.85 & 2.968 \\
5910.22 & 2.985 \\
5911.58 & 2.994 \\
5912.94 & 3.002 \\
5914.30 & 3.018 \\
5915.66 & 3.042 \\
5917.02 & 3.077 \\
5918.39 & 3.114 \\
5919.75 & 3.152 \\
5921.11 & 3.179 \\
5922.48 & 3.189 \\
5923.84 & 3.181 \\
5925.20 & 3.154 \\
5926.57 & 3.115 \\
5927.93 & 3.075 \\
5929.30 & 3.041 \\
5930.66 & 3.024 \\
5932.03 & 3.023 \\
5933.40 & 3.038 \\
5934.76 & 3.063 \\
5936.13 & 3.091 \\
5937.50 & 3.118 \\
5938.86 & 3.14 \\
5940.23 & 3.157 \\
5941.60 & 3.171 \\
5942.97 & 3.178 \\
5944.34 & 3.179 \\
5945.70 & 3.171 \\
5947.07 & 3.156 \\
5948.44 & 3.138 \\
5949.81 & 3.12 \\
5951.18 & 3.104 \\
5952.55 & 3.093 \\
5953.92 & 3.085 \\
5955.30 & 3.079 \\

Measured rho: 2.69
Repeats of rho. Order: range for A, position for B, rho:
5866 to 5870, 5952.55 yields 3.08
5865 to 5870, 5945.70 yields 3.14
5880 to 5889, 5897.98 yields 1.94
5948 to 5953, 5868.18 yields 3.09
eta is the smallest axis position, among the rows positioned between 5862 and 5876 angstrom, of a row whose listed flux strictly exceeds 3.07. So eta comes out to 5862.78 angstrom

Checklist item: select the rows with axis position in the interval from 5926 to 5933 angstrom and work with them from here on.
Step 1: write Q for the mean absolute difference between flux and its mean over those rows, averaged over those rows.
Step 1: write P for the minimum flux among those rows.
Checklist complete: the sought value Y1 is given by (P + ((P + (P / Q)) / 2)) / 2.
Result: 26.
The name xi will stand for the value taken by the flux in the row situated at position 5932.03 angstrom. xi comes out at 3.023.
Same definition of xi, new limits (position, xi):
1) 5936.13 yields 3.091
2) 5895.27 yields 2.259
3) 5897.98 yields 2.372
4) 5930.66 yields 3.024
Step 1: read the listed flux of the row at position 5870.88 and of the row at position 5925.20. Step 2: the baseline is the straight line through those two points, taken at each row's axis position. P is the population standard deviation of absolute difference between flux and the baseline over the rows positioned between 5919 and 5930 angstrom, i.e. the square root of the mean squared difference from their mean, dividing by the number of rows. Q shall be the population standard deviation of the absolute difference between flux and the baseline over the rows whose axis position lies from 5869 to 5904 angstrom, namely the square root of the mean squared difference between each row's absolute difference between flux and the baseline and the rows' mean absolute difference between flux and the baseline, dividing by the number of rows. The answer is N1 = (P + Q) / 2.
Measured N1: 0.18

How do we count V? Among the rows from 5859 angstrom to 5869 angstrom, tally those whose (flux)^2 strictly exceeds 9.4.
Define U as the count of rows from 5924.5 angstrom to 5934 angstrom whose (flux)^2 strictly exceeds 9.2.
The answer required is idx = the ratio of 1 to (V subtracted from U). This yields -0.5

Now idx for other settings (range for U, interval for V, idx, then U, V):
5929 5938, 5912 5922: 1.0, 5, 4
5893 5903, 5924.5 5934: -0.3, 0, 3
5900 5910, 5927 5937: -0.5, 0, 2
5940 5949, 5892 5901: 0.1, 7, 0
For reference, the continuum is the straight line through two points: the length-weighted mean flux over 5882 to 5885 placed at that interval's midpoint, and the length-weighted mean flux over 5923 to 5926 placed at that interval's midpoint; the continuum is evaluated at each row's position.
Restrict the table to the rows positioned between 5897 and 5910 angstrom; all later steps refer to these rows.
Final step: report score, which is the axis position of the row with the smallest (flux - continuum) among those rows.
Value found 5897.98 angstrom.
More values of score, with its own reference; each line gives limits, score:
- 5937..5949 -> 5948.44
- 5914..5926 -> 5914.30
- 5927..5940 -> 5932.03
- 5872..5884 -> 5883.06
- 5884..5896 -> 5893.91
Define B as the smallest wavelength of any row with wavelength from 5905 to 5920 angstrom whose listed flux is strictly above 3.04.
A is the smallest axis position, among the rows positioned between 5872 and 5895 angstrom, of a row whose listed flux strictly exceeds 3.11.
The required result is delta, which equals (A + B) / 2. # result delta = 5893.9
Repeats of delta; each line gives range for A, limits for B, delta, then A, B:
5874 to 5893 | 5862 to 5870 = 5868.9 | 5874.94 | 5862.78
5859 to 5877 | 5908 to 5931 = 5887.9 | 5860.08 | 5915.66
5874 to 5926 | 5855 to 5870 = 5865.5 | 5874.94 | 5856.03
